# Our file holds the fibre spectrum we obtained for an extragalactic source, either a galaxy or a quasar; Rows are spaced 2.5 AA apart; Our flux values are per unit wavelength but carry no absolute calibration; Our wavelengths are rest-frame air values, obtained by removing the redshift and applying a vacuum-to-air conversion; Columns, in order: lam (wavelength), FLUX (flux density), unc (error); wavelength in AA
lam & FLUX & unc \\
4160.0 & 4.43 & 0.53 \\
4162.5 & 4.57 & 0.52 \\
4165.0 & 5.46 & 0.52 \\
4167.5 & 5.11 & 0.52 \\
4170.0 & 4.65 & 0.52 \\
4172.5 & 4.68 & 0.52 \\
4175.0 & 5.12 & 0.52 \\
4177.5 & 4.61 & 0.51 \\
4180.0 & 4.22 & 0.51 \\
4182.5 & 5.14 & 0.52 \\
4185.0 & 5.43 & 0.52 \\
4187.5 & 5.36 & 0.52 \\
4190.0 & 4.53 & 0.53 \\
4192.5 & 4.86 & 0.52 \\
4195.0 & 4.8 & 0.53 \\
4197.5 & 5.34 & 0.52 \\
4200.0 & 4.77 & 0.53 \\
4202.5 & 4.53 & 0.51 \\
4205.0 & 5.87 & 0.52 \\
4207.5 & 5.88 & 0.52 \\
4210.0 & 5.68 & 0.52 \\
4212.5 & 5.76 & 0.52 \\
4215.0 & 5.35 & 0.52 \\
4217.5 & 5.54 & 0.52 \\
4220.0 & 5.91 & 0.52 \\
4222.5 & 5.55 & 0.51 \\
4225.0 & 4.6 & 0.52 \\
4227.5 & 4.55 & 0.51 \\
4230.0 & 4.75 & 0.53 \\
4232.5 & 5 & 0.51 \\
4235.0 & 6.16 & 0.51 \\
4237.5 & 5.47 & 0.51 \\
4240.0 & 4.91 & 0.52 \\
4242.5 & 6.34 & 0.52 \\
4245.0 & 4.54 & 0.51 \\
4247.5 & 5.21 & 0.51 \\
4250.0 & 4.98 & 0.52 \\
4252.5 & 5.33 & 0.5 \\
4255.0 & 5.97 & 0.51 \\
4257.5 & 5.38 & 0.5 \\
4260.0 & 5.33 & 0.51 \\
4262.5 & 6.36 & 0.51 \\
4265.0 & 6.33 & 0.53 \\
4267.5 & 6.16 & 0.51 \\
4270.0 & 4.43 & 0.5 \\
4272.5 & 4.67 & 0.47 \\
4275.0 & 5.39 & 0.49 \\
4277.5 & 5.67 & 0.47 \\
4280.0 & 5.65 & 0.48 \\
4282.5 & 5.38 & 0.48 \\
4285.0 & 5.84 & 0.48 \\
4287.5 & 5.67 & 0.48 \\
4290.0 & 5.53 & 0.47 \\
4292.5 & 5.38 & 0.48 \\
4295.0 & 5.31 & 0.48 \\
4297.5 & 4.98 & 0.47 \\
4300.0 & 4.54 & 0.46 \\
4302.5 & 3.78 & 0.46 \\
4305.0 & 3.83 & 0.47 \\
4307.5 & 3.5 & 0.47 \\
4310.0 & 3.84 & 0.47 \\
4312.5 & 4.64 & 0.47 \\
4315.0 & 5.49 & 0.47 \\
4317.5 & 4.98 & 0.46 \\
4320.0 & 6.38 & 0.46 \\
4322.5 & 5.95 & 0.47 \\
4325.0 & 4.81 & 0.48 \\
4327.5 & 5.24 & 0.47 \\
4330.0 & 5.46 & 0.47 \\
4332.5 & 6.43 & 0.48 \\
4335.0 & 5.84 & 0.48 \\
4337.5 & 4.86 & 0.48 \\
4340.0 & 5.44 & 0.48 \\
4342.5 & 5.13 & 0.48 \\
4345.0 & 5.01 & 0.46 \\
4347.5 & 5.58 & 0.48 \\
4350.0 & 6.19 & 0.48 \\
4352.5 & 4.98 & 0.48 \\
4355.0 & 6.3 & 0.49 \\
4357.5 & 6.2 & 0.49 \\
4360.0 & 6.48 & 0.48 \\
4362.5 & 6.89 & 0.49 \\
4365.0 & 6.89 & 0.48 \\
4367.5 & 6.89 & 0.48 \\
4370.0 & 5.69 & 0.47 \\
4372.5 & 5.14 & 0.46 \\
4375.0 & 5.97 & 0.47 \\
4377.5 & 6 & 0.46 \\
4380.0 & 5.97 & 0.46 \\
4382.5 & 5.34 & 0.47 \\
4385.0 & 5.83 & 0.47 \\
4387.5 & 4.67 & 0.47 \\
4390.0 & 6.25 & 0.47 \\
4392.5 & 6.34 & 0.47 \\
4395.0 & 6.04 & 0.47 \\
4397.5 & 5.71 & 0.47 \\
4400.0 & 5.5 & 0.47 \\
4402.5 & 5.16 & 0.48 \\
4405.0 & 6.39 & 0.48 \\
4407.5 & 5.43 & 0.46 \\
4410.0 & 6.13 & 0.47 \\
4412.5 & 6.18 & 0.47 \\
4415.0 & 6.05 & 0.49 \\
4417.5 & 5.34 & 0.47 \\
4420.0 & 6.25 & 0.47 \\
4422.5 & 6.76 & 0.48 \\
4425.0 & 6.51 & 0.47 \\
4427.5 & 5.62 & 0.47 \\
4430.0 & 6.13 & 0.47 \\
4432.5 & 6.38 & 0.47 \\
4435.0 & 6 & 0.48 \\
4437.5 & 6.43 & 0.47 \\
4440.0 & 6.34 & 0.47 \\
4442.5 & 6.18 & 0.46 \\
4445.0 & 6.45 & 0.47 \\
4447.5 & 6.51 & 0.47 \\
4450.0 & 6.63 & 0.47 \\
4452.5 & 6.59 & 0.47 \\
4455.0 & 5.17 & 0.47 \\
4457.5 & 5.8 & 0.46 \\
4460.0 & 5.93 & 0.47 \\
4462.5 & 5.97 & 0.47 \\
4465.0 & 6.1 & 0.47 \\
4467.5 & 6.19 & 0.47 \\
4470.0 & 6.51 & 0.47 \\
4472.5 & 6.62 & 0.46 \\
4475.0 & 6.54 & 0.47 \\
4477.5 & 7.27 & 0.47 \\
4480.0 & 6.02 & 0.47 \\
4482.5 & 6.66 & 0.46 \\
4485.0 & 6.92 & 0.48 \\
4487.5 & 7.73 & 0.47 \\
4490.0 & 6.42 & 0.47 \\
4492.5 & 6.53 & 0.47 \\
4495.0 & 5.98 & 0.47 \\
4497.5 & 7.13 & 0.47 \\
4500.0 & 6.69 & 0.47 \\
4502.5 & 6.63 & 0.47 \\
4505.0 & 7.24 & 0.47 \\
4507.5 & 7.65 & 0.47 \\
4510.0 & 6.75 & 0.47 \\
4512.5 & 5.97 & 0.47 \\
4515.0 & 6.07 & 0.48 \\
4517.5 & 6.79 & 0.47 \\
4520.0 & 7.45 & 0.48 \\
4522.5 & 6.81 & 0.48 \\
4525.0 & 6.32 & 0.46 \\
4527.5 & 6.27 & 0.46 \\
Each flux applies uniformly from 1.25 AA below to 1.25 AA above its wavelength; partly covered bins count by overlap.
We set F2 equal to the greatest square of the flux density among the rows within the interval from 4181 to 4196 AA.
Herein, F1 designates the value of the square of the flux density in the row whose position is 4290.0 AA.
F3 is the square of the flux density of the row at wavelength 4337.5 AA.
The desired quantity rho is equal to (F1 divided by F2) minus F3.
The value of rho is -22.6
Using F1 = 30.6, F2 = 29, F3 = 24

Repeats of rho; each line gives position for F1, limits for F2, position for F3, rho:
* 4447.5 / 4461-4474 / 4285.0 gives -33.1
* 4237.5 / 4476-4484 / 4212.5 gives -32.6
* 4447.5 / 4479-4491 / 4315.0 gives -29.4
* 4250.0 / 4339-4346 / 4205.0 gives -33.6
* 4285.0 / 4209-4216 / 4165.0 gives -28.8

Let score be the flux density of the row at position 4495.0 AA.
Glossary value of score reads 5.98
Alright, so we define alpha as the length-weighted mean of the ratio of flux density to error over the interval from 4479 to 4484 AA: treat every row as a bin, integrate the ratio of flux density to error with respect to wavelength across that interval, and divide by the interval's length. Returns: 13.7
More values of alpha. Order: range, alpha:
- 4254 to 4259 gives 11.2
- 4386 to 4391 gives 11.6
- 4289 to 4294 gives 11.5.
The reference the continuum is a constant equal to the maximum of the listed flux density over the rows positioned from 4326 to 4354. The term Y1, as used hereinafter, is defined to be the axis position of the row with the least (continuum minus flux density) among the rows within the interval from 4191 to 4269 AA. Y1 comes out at 4262.5 AA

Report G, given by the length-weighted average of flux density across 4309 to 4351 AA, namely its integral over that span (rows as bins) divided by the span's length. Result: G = 5.37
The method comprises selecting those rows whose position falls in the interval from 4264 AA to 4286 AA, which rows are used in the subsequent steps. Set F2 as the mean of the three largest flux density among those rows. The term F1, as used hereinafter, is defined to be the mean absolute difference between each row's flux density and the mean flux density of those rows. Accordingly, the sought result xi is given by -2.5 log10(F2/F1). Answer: -2.77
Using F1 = 0.48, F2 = 6.1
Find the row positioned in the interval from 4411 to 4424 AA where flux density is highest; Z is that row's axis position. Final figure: 4422.5 AA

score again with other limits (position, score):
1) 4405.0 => 6.39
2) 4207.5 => 5.88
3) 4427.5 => 5.62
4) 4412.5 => 6.18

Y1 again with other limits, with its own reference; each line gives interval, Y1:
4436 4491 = 4487.5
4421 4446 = 4422.5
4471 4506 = 4487.5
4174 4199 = 4185.0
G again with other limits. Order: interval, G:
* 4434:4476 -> 6.23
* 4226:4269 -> 5.45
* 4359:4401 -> 5.98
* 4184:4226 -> 5.28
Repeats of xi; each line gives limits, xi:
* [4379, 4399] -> -2.99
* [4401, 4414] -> -2.85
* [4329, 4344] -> -2.91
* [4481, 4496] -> -3.09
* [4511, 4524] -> -2.92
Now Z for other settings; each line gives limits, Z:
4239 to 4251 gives 4242.5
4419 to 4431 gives 4422.5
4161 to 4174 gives 4165.0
